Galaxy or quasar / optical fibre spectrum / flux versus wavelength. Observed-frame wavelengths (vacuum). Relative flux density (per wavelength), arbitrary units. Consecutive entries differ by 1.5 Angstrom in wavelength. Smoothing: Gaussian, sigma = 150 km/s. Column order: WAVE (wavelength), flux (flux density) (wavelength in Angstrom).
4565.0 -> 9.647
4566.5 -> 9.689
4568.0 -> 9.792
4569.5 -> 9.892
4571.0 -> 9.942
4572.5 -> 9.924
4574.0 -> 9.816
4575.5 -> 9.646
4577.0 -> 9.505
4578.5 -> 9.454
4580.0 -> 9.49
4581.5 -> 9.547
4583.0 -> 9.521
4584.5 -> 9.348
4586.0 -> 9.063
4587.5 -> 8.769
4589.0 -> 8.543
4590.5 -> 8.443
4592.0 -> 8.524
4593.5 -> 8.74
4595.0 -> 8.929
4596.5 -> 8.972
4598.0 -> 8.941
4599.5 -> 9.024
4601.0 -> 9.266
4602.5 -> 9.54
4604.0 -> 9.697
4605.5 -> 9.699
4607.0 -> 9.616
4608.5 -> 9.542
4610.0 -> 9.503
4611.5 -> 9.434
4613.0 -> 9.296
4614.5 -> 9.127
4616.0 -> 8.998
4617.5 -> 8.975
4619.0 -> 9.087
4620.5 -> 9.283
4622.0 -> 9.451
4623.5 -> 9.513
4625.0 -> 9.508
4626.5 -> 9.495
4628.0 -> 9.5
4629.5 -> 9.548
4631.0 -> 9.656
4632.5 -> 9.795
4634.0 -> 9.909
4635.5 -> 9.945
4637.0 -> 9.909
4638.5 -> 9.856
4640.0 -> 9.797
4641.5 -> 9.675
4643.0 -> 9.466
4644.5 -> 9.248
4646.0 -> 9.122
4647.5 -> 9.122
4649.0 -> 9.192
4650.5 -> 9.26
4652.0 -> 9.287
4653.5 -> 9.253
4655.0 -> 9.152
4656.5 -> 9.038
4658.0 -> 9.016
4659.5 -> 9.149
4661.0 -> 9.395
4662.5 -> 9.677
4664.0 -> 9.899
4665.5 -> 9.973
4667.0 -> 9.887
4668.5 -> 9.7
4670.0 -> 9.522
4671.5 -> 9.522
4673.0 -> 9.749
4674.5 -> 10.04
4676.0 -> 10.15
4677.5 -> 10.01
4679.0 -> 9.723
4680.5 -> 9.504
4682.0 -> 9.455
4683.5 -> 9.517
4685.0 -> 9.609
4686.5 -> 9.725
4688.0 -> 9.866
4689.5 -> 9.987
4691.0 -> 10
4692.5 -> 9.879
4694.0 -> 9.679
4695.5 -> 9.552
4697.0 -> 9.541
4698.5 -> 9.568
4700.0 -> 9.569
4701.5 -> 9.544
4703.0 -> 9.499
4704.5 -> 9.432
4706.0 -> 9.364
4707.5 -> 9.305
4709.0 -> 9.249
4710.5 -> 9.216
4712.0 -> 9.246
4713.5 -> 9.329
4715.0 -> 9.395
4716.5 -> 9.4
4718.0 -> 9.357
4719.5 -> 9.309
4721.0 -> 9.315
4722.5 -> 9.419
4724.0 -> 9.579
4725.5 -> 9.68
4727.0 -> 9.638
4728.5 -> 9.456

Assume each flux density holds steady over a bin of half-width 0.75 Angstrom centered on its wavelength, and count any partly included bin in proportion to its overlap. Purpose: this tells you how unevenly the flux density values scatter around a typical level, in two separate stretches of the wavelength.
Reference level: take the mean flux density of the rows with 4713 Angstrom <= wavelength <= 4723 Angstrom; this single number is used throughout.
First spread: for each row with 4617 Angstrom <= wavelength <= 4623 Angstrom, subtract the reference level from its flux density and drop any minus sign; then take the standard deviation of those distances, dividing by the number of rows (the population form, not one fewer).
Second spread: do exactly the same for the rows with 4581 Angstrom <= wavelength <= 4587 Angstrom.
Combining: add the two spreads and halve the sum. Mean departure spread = 0.12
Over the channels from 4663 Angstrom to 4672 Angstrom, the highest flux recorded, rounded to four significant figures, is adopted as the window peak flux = 9.973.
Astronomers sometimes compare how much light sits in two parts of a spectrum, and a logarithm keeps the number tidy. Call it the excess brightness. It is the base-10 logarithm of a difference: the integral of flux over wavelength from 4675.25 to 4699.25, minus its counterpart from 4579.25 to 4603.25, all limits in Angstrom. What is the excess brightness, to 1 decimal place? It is 1.2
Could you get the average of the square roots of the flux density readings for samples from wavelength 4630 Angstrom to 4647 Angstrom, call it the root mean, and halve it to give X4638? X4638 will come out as 1.55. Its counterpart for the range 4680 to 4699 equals 1.56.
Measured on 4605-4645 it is 1.54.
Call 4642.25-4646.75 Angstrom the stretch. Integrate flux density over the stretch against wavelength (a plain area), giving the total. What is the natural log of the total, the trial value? 3.73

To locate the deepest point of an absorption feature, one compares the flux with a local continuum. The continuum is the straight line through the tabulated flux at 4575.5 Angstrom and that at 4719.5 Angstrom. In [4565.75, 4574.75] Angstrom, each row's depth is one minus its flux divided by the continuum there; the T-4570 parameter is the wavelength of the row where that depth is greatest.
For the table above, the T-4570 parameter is 4566.5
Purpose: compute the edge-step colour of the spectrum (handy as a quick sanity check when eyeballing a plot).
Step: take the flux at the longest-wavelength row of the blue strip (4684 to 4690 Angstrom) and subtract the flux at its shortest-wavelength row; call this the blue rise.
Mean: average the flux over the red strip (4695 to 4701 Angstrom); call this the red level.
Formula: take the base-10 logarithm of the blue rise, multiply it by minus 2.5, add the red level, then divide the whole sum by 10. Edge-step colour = 1.06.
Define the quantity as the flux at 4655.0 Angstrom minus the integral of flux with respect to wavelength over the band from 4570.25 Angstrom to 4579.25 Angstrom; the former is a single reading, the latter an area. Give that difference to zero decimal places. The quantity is -78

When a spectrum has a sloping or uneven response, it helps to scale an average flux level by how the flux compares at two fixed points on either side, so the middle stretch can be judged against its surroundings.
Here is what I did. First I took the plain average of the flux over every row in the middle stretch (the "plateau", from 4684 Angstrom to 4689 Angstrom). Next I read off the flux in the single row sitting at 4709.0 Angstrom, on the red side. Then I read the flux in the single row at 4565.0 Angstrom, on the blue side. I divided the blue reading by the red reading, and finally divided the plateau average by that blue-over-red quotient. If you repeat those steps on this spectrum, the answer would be 9.33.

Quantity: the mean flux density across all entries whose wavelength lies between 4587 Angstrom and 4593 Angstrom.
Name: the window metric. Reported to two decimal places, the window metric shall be 8.57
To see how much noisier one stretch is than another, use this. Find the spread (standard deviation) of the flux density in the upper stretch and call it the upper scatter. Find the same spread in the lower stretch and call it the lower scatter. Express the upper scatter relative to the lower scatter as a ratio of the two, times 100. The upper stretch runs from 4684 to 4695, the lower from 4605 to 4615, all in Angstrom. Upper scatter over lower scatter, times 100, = 78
